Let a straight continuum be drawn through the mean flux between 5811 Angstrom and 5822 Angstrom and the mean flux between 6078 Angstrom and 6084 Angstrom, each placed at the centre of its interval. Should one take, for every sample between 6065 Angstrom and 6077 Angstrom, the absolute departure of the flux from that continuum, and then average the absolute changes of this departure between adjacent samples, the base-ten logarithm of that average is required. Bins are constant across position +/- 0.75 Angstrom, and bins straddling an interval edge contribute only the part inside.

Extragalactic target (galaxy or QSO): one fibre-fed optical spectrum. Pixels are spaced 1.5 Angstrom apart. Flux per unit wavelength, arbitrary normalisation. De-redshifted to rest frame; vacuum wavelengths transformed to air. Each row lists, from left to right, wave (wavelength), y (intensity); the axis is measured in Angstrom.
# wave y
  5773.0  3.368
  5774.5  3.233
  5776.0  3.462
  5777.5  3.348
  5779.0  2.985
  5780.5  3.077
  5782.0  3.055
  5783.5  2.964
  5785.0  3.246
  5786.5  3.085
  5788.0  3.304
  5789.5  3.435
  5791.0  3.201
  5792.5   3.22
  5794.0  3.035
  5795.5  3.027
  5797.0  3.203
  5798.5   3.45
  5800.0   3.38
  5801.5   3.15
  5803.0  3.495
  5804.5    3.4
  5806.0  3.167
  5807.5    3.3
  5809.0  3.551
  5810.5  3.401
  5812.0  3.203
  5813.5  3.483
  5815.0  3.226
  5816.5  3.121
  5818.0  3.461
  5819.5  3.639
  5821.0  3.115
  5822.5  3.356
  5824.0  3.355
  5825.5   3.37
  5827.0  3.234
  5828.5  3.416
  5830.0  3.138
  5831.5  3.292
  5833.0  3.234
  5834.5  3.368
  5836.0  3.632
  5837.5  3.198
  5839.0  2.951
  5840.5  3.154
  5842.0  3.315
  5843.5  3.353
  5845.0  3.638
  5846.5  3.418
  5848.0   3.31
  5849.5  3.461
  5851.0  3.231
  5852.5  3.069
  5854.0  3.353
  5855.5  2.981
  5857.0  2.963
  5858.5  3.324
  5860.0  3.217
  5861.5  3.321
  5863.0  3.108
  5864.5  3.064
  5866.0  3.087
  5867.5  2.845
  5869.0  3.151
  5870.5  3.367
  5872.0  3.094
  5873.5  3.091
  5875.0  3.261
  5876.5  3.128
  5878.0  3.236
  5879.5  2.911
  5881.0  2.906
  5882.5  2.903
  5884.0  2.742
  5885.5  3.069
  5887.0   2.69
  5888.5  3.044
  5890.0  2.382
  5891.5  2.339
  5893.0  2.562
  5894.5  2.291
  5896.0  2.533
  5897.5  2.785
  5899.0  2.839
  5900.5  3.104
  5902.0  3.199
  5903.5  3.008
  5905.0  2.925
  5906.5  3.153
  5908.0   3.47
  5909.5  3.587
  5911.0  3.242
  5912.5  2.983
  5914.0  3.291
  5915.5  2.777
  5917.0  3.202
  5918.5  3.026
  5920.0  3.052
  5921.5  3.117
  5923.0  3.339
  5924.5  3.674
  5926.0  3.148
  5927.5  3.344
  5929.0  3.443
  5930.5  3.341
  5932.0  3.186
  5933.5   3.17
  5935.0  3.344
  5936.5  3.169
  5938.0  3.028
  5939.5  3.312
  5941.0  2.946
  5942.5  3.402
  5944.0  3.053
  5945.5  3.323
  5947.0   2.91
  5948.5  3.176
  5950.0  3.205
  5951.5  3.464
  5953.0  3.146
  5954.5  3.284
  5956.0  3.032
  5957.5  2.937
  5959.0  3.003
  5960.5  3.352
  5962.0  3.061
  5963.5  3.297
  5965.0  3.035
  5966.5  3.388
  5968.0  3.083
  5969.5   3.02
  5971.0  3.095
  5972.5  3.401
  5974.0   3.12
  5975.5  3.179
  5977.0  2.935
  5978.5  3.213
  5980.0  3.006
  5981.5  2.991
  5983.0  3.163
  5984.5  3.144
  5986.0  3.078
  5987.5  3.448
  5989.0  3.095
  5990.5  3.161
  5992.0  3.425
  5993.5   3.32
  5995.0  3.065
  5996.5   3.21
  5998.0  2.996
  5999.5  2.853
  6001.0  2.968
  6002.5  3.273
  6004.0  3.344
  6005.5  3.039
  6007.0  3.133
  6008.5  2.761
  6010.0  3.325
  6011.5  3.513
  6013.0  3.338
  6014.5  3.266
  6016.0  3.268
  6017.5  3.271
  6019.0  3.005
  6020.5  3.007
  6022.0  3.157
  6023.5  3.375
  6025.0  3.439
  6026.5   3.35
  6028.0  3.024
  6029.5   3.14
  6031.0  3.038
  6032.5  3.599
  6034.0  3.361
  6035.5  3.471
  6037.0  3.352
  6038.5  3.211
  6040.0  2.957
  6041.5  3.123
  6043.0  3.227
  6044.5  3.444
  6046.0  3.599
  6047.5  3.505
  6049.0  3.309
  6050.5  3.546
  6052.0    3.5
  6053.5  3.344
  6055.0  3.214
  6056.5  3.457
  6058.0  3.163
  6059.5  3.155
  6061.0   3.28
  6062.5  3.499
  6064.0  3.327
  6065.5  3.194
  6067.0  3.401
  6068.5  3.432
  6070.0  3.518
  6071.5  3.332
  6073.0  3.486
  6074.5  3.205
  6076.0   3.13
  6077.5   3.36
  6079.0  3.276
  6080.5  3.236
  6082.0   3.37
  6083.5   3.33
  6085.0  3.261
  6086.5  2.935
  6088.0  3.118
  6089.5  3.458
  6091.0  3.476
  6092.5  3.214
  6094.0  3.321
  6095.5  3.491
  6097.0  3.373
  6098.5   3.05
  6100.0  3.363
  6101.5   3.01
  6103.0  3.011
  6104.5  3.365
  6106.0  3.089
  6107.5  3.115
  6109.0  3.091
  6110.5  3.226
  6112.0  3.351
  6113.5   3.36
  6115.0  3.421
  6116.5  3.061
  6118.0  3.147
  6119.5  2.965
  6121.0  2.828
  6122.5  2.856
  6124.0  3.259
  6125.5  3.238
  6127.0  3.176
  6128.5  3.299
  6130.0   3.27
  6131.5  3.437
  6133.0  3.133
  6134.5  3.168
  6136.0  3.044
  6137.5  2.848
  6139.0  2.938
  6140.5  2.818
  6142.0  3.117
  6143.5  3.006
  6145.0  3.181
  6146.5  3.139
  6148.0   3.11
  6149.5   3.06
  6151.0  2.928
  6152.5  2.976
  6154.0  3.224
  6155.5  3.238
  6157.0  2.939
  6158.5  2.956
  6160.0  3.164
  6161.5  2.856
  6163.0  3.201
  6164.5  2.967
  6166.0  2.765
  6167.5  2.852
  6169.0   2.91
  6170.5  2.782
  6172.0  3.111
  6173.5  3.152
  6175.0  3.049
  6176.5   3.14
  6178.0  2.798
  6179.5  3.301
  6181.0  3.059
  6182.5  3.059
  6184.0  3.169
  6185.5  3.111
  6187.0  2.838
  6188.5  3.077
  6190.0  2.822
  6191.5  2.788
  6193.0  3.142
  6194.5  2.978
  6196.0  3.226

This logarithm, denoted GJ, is -1.05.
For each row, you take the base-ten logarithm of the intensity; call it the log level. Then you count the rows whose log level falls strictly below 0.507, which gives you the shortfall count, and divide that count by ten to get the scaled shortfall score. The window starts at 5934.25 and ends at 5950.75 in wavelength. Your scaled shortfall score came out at 0.70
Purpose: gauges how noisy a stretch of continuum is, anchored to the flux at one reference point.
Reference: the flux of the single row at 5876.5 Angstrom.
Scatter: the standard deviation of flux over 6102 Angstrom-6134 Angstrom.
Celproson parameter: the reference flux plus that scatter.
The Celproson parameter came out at 3.30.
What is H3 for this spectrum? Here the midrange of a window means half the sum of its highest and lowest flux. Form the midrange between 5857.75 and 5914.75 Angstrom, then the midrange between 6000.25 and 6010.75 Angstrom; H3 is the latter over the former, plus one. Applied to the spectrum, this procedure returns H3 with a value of 2.04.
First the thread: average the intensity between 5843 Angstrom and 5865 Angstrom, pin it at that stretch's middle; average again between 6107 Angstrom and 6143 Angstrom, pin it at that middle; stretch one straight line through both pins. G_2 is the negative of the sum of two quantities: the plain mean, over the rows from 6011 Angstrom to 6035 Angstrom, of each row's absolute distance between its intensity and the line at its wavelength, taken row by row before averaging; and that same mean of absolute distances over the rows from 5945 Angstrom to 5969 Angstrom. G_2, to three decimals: -0.315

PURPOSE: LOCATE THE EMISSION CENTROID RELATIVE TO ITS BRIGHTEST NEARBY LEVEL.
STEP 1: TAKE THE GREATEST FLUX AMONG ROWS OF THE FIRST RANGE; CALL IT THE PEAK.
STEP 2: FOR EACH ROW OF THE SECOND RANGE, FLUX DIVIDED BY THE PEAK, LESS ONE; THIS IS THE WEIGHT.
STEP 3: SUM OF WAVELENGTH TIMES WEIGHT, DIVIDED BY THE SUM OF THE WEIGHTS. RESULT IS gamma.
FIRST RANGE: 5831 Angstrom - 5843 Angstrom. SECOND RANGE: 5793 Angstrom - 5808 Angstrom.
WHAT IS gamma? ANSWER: 5799.9 Angstrom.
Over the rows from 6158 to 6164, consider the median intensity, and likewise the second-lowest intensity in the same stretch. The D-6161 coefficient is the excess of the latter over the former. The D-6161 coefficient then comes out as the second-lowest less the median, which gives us -0.10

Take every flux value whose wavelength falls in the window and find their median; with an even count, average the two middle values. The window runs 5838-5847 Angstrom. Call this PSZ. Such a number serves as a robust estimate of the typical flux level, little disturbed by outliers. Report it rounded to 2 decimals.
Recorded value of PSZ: 3.33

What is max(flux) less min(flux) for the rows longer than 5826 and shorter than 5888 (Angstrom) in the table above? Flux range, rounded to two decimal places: 0.95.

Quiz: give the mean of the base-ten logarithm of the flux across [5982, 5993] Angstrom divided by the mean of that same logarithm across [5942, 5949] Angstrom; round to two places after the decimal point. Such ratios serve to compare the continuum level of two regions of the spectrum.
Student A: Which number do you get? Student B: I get 1.01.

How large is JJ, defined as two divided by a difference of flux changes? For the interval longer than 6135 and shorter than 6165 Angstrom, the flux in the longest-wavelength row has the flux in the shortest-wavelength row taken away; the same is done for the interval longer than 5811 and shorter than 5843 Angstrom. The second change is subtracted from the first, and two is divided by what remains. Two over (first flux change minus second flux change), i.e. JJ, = -11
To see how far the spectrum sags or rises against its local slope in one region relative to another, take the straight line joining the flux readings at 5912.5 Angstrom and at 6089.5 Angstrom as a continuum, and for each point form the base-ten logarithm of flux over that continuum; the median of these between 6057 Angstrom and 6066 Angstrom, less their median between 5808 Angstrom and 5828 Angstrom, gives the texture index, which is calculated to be -0.11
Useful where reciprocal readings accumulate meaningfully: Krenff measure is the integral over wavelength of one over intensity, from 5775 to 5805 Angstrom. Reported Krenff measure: 9.33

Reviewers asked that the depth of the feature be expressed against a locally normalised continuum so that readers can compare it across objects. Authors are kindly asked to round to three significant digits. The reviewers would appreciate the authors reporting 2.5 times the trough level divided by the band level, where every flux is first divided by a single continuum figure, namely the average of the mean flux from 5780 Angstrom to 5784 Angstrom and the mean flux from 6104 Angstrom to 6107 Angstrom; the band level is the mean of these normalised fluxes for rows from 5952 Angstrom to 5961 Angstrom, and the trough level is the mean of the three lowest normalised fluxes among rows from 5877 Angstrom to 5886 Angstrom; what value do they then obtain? 2.28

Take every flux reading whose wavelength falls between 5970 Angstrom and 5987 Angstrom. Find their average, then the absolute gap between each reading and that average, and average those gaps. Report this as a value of 0.090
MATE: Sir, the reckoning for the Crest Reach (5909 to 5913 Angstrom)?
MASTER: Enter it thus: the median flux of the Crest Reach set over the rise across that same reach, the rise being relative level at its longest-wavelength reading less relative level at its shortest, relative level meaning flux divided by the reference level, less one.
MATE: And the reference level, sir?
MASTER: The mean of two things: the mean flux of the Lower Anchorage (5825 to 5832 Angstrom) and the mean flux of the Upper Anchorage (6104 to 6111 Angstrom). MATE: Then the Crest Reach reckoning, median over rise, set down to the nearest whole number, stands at -17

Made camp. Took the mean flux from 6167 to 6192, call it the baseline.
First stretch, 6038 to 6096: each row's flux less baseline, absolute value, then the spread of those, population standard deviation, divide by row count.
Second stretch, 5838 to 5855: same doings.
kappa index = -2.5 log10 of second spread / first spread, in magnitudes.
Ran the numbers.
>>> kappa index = -0.14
